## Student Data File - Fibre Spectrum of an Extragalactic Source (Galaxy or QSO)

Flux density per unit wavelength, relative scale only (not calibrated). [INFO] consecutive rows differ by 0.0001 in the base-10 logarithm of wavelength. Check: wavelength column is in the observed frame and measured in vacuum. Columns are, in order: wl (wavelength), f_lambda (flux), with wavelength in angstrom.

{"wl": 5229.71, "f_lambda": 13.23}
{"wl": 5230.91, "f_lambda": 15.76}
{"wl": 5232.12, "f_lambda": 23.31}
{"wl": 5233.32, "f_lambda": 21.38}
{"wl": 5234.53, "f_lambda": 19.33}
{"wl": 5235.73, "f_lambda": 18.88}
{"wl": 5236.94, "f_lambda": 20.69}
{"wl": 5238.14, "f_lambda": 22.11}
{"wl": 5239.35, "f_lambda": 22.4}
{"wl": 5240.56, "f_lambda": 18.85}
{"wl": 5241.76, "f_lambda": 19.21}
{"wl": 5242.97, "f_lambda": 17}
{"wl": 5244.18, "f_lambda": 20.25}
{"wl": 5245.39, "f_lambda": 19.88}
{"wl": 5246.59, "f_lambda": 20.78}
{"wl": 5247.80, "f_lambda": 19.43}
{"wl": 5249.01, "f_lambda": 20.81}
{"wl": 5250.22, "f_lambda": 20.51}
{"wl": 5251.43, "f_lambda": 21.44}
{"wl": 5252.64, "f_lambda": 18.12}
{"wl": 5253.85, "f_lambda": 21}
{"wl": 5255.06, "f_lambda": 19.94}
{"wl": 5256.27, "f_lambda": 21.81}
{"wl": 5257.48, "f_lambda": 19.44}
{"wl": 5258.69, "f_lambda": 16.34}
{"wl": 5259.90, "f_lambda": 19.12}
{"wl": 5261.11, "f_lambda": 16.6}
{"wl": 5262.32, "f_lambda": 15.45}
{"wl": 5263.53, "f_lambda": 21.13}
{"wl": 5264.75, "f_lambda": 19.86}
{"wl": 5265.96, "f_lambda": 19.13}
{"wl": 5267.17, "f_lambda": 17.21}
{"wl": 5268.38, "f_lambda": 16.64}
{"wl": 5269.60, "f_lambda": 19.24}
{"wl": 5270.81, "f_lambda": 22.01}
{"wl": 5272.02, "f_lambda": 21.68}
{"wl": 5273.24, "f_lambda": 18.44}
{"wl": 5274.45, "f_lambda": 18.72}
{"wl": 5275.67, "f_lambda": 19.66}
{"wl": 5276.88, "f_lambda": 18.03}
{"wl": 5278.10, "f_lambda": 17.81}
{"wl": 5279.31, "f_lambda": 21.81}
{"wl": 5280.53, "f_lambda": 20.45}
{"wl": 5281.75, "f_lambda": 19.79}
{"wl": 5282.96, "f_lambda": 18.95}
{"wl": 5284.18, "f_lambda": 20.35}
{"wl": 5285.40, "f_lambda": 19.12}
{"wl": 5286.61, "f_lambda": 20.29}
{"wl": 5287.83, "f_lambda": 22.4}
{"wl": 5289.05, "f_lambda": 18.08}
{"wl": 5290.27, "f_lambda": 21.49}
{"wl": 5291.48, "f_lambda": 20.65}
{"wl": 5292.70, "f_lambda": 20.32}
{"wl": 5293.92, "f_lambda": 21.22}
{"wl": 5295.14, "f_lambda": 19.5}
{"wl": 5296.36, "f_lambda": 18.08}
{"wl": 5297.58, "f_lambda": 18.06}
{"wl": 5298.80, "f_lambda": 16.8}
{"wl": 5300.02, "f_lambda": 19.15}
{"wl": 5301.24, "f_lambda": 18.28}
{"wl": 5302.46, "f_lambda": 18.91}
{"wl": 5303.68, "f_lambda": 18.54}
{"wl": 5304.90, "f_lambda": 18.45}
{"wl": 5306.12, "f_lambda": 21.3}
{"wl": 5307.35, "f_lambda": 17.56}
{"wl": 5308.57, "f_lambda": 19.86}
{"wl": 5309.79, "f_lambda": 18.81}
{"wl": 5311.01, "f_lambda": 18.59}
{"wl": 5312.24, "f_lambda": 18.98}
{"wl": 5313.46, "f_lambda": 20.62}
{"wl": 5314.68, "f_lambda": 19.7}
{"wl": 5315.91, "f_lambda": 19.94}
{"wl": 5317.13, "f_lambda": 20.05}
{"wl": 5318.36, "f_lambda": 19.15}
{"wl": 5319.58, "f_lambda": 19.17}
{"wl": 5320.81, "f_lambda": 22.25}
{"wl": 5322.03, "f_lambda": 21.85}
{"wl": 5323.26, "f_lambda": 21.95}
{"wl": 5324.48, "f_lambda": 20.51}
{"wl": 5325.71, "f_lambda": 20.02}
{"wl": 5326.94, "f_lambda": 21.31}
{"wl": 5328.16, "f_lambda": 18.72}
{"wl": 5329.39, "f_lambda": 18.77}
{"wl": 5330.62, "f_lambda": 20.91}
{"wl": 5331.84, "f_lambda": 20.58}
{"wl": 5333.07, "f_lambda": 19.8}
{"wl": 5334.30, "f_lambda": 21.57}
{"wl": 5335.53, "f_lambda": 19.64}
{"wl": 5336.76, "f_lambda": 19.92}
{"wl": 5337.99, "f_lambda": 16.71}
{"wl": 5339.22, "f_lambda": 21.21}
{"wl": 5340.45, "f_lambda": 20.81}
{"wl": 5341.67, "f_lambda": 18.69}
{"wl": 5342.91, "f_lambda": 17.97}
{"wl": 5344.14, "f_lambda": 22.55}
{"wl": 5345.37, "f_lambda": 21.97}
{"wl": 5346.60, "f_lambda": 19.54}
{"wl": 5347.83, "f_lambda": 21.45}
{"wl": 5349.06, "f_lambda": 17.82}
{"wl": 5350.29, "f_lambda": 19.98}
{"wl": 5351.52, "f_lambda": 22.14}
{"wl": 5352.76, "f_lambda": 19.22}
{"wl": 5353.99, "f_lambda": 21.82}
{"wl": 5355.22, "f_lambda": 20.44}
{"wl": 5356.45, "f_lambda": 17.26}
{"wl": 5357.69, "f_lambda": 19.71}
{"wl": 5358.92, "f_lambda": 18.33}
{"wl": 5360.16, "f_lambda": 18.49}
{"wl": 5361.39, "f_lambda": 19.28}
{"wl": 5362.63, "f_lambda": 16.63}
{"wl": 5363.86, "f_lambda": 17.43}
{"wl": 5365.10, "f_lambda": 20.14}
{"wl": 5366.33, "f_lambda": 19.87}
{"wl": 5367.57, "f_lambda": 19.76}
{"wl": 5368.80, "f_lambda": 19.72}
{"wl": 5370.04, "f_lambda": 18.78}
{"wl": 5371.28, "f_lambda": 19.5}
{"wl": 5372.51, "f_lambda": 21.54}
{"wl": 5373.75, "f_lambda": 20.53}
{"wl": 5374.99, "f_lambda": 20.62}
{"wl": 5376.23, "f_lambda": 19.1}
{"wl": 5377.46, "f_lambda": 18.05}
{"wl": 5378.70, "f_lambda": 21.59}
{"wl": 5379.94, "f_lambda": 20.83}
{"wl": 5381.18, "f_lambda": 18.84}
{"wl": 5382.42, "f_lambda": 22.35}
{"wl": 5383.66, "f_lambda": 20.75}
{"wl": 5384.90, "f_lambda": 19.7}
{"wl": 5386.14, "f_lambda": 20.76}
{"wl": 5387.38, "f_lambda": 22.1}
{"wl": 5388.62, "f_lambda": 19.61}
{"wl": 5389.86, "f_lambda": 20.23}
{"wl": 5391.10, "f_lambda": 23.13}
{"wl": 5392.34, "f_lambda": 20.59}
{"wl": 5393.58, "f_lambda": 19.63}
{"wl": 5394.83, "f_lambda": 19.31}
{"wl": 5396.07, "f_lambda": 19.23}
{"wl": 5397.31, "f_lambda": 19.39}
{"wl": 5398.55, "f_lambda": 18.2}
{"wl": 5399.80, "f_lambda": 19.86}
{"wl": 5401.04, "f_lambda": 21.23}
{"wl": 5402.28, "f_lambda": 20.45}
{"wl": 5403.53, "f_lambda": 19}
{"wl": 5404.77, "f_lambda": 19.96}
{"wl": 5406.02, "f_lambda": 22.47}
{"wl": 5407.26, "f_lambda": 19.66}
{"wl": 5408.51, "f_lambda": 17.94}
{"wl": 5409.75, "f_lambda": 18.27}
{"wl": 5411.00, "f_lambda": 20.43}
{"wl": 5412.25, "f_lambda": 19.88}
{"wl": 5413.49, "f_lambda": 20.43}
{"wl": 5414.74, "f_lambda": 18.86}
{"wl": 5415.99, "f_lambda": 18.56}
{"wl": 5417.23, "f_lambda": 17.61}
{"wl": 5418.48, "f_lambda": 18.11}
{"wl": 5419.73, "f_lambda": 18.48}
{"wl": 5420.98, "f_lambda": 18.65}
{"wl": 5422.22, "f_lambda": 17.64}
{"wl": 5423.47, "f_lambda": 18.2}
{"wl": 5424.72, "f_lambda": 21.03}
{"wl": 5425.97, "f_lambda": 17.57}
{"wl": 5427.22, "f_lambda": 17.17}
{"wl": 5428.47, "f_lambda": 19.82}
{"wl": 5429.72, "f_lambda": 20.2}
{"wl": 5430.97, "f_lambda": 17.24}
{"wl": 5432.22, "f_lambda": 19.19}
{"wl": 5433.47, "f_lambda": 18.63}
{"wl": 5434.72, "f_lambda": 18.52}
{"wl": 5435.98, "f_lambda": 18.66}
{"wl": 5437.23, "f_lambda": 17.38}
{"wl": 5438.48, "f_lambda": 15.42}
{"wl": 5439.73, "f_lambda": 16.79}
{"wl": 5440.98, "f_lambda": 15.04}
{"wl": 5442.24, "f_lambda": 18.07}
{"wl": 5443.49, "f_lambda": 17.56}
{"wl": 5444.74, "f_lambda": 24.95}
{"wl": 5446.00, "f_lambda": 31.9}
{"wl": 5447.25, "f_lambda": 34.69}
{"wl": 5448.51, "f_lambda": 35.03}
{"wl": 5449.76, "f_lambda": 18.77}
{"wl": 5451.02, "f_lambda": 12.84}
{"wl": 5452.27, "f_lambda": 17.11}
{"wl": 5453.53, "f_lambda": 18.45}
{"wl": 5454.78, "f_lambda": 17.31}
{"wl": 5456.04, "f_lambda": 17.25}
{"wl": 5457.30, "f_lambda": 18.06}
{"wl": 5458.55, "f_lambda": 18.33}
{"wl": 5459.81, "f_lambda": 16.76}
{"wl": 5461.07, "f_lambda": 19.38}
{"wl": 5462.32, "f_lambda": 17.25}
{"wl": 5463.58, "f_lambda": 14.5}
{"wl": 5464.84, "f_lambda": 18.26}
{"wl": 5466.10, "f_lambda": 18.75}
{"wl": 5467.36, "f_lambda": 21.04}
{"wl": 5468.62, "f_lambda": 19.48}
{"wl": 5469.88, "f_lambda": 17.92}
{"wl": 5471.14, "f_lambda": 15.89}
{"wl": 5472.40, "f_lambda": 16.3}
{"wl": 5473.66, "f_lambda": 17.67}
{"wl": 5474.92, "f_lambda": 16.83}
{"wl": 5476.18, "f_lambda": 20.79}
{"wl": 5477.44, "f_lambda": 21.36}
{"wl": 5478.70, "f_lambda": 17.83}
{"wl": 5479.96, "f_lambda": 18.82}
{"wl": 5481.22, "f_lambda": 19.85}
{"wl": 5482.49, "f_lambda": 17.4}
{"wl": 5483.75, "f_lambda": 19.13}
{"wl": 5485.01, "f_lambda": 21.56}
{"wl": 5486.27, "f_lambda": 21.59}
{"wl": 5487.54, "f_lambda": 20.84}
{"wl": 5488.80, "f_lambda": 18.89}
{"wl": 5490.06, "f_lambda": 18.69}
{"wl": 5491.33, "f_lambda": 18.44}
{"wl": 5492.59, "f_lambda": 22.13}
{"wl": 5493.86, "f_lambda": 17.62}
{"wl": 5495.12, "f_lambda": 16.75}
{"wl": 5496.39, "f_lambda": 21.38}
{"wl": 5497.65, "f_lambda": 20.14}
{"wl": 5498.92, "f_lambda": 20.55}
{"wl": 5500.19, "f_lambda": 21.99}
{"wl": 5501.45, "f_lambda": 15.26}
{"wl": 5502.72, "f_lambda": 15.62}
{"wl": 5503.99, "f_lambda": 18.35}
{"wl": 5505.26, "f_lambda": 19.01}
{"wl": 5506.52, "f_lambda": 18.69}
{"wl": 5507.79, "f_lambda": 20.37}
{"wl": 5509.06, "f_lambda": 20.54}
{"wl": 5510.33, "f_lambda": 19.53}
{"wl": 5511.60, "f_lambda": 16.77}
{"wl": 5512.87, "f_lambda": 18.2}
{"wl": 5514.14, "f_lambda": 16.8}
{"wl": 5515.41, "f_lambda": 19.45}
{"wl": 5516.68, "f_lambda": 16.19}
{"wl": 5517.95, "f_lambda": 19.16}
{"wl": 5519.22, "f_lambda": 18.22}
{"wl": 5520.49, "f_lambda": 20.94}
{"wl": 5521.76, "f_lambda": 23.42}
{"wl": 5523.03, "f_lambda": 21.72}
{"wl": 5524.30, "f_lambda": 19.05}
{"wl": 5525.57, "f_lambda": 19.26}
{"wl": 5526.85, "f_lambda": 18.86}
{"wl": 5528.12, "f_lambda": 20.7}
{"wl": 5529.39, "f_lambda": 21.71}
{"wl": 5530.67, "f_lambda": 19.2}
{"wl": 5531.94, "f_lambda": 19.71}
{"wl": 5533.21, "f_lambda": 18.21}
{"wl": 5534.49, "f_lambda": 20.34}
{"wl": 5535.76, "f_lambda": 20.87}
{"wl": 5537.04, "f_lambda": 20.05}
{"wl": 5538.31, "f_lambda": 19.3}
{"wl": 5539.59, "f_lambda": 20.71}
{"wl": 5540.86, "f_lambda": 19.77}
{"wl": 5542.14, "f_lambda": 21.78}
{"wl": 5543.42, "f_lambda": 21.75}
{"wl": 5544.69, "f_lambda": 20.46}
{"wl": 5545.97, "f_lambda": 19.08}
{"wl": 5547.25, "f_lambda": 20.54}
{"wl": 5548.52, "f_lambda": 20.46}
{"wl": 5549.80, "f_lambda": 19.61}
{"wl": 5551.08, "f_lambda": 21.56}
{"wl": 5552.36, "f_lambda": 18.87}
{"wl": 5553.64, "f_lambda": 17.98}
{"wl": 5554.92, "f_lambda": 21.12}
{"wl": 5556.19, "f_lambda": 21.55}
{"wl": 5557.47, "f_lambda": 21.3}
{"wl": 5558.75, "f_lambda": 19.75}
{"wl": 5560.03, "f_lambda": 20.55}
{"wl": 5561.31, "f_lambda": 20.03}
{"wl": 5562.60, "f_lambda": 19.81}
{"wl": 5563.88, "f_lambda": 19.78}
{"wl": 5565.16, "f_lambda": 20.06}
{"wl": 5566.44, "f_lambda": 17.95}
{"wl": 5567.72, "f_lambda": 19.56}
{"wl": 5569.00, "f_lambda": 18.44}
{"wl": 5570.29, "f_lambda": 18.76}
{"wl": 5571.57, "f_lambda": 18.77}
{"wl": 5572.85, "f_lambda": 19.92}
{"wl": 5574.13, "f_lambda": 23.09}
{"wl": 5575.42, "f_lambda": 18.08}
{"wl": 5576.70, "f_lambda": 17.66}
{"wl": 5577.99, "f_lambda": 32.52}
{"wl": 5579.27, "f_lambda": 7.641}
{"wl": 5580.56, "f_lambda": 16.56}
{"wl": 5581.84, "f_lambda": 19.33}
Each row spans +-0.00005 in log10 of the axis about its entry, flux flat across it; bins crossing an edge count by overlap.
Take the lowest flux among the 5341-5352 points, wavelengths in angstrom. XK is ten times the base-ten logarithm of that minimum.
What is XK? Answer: 12.5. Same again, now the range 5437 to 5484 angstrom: 11.1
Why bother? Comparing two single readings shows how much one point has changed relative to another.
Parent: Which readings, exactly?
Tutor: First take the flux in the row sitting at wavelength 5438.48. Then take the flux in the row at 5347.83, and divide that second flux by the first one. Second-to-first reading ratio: 1.39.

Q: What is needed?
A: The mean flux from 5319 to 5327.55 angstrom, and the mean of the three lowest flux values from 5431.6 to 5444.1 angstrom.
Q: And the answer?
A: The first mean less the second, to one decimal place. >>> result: 5.3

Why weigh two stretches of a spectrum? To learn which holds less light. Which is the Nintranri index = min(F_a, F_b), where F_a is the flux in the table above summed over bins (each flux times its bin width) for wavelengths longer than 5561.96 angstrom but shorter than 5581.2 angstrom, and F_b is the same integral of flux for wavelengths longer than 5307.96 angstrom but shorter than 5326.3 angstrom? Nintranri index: 369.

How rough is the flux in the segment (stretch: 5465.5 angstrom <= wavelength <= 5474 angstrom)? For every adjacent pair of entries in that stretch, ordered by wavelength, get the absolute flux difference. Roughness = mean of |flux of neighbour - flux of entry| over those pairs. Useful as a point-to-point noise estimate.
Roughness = 1.5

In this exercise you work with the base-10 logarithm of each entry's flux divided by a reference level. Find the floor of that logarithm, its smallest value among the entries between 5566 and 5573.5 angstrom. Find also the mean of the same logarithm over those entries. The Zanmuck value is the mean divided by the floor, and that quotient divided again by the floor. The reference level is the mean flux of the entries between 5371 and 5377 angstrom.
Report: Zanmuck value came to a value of -11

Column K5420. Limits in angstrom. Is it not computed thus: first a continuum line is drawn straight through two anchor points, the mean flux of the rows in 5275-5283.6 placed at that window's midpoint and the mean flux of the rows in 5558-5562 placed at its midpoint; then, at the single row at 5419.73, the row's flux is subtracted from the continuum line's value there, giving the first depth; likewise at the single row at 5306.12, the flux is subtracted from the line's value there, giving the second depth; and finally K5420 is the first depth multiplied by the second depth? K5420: -2.3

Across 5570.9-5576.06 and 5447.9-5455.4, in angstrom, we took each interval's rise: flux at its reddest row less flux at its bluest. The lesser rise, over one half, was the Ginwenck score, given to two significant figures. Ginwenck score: -35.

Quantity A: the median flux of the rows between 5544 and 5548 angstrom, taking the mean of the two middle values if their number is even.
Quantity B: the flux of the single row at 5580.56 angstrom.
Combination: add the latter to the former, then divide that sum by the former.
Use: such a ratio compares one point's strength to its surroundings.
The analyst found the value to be 1.81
